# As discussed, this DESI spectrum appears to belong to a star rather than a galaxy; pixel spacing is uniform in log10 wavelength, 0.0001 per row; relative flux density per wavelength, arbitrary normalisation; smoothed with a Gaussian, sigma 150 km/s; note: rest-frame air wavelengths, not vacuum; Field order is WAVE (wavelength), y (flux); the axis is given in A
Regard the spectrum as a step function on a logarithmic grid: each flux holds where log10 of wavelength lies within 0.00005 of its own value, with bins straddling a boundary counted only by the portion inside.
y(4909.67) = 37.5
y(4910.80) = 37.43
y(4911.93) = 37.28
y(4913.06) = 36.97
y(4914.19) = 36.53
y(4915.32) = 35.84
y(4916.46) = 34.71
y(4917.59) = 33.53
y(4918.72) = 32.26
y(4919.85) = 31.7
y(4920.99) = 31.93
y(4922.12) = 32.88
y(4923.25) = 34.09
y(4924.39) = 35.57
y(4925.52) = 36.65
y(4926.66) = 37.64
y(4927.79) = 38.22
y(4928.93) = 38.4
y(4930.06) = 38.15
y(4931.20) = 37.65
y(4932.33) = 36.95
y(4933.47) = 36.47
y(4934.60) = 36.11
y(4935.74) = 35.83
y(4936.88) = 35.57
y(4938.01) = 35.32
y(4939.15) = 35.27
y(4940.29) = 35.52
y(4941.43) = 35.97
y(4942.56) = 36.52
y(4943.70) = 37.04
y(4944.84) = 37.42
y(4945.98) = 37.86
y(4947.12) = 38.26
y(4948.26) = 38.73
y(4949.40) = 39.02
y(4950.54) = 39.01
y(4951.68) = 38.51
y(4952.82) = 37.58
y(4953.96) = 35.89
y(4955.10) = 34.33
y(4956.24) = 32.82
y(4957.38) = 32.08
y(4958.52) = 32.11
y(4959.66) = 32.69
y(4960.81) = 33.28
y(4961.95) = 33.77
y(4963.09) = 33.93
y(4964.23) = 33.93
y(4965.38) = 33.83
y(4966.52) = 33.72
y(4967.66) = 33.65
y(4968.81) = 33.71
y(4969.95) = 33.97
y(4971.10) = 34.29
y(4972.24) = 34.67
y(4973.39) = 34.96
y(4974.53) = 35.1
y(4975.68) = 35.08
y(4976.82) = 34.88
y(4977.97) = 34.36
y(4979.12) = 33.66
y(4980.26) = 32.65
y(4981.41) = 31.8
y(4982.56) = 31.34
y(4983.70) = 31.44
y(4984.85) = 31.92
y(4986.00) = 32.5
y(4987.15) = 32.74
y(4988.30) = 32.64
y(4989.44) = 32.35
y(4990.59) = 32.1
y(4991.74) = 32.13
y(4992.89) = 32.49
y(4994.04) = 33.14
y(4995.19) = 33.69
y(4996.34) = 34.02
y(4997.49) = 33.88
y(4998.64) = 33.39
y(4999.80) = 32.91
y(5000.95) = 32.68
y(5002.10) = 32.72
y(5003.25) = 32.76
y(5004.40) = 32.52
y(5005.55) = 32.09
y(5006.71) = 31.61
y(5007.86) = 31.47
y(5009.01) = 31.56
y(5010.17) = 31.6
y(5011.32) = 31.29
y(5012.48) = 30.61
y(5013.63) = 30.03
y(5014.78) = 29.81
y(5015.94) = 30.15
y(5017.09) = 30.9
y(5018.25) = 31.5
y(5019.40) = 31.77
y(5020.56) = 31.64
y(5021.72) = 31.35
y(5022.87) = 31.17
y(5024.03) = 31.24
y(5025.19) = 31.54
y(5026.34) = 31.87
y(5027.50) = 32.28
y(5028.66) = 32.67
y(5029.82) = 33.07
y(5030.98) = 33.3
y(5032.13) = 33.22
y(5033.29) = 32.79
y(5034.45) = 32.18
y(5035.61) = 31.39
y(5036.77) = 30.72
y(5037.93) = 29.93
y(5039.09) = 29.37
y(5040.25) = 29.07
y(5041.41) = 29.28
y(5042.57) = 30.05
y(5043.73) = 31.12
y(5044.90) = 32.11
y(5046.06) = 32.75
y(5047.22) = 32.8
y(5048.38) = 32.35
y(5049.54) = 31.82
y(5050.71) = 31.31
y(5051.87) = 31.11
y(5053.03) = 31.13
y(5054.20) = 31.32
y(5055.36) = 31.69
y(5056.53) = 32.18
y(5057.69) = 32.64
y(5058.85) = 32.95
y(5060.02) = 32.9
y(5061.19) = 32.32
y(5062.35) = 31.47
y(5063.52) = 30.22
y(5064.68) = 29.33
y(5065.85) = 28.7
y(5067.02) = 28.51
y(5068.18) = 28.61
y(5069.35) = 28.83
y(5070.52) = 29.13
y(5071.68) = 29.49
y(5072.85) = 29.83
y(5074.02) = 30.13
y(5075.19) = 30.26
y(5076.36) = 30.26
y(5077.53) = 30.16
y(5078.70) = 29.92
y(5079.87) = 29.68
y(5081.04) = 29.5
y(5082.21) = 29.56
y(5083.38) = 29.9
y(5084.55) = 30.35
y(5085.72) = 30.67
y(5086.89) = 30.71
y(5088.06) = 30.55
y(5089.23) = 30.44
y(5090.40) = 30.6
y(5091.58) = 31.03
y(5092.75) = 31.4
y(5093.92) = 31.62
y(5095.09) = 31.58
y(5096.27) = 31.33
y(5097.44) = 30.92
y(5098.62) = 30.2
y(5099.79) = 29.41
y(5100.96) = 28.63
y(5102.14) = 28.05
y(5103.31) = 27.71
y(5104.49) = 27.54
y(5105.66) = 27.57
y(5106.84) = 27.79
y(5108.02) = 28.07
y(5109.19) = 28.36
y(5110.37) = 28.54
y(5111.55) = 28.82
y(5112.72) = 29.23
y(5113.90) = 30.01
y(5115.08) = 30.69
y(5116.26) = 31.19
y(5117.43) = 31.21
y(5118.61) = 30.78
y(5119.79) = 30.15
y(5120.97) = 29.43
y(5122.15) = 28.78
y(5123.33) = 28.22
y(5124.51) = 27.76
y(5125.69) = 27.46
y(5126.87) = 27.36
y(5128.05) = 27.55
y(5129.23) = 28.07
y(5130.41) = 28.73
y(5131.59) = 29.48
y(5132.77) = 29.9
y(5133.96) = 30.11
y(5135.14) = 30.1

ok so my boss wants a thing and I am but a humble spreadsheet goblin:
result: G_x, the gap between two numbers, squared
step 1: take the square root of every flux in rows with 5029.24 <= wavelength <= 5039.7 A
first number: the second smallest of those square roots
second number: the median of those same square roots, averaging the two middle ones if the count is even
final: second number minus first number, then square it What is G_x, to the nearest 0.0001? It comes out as 0.0408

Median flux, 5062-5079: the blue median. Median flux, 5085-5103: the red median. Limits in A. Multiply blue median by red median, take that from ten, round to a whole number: -905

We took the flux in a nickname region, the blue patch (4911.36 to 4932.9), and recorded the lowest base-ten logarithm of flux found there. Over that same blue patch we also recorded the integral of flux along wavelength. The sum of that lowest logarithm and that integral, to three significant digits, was 769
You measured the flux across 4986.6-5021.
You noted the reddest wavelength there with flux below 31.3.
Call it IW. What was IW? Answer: 5017.09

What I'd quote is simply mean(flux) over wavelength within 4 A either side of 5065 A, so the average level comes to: 30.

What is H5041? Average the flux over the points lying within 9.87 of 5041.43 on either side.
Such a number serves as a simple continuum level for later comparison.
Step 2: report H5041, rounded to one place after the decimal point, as 31.3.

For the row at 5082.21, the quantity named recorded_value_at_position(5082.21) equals 29.56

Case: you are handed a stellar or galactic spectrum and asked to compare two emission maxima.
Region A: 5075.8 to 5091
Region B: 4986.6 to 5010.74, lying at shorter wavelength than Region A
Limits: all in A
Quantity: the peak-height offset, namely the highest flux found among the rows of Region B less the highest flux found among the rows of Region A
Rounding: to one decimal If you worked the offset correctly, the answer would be 3.3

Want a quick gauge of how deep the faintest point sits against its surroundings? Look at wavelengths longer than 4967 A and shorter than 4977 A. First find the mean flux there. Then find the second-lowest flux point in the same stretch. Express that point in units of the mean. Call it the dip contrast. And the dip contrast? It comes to 0.978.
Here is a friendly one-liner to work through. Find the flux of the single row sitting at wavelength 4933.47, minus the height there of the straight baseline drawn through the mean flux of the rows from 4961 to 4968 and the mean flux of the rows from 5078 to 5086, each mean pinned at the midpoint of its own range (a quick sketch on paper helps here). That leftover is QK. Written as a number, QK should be 1.6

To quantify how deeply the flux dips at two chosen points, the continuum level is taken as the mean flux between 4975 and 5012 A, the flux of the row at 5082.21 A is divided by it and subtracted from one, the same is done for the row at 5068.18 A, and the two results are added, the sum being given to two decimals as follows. 0.22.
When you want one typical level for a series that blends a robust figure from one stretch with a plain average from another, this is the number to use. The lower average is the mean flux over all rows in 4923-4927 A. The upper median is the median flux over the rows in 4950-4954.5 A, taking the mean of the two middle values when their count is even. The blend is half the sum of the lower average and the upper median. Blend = 37.0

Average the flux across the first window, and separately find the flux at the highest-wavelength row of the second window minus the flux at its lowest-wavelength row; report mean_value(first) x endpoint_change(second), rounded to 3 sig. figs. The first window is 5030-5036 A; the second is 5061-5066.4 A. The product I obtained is -118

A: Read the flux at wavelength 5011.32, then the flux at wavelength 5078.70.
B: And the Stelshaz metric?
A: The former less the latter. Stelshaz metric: 1.4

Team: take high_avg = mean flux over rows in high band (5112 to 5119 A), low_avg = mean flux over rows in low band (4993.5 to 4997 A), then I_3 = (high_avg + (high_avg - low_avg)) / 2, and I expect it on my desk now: 13.7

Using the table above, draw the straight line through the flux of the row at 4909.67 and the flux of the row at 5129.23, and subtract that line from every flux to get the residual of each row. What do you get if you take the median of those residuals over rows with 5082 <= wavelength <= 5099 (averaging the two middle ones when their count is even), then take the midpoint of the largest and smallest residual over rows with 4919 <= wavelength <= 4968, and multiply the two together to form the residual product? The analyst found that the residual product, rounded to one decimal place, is -0.9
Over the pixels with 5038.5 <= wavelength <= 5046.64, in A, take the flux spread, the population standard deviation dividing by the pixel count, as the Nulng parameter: 1.4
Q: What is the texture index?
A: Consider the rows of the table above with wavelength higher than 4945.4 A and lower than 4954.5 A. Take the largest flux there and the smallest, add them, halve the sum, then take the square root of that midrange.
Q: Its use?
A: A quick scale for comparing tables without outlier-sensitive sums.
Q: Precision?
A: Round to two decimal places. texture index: 6.12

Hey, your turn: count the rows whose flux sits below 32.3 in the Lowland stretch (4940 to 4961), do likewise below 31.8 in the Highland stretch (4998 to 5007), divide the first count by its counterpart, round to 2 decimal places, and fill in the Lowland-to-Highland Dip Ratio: 2.00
